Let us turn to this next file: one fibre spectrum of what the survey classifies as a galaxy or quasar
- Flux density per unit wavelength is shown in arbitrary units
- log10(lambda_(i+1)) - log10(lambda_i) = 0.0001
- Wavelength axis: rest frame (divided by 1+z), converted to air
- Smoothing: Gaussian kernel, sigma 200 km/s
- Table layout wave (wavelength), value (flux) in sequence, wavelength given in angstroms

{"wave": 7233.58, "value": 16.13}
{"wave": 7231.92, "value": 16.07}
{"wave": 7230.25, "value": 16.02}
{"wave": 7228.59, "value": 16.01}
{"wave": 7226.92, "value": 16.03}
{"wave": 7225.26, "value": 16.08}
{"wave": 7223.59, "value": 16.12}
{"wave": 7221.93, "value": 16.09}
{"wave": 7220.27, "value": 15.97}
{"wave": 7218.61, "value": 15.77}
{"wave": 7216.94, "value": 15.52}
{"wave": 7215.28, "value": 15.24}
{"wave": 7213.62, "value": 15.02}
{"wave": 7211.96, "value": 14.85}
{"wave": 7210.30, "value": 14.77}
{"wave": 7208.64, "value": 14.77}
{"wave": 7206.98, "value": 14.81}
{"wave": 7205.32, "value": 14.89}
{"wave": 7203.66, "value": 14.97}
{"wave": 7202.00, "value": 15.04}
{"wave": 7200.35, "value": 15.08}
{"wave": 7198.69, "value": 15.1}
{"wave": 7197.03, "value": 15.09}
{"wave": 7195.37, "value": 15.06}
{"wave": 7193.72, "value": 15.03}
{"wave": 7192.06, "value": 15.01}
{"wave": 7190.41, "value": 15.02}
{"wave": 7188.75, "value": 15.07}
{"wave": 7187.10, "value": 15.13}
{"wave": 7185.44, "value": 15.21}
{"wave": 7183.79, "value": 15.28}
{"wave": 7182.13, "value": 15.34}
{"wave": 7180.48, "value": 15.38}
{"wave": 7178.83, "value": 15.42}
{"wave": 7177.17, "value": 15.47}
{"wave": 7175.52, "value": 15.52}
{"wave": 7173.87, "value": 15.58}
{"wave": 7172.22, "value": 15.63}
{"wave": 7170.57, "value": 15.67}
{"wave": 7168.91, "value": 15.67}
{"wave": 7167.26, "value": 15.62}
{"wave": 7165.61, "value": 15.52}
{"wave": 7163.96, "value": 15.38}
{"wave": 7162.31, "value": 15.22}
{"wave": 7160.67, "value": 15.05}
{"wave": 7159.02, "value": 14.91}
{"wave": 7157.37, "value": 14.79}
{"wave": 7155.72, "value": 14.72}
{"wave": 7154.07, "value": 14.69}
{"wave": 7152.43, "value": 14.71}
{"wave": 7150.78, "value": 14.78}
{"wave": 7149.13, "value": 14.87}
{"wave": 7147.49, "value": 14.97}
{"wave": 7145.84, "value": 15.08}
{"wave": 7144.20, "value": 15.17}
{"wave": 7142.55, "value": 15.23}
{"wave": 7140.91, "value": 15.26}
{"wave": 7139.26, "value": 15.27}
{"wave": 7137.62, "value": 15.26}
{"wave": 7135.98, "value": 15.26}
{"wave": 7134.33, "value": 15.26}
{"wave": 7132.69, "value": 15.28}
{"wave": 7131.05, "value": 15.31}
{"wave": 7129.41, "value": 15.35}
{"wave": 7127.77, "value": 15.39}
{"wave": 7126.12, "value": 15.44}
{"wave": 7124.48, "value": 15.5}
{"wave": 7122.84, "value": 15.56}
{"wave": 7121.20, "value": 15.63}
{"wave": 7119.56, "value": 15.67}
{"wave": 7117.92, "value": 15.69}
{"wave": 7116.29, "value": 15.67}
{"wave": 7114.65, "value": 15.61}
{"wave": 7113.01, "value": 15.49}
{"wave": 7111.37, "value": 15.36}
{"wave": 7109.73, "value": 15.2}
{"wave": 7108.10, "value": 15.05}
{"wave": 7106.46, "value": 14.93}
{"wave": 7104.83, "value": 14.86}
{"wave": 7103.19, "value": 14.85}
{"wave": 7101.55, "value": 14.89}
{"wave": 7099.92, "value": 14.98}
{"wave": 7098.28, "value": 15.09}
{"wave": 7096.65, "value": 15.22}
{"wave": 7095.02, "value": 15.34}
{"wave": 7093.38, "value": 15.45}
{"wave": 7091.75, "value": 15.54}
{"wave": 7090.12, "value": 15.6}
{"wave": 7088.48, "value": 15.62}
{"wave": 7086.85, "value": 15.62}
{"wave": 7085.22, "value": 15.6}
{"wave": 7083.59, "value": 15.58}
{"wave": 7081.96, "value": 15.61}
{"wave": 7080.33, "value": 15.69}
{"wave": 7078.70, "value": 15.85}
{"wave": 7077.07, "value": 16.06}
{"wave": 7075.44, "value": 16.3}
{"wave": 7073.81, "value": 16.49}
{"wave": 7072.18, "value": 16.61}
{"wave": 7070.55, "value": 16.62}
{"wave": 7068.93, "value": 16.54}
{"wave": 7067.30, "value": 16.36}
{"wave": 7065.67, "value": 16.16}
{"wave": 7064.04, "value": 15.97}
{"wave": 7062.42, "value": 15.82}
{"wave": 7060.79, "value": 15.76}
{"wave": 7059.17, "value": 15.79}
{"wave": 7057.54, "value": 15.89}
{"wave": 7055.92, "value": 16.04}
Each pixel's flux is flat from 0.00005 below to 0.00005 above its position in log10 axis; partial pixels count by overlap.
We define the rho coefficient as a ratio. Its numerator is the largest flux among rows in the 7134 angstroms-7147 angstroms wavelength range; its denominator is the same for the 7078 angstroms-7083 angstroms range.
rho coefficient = 0.96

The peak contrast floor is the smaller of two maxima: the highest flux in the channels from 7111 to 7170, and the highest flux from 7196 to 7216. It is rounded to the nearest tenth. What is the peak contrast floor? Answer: 15.2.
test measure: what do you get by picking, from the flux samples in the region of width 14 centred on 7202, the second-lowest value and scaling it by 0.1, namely 1.481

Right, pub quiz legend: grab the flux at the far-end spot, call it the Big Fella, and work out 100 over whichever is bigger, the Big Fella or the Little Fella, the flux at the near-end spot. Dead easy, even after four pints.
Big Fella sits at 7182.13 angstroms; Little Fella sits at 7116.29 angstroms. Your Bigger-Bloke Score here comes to 6.38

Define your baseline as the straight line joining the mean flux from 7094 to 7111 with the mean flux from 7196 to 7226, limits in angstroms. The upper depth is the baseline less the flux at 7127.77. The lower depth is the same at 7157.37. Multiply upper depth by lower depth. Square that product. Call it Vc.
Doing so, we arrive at 0.012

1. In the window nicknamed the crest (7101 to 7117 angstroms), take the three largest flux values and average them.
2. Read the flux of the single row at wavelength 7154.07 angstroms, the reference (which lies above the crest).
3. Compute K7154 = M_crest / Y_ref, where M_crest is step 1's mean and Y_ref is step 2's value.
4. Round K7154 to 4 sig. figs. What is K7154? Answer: 1.061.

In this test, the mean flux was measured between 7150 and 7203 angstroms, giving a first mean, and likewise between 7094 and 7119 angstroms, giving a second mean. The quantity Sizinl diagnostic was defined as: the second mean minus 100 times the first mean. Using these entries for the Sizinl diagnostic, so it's -1504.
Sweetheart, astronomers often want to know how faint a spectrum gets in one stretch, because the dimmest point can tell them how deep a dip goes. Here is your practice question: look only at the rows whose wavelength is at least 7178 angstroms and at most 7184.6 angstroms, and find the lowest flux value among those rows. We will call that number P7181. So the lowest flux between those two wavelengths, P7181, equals 15.28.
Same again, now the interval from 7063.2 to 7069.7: 15.97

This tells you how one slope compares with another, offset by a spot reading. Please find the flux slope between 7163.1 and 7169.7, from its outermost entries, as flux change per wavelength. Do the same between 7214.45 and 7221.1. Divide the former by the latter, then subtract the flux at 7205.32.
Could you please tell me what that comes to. -14.5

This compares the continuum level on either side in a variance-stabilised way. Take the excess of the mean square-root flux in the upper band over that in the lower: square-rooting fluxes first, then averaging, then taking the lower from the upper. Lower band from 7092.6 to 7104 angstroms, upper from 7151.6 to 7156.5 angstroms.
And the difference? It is -0.05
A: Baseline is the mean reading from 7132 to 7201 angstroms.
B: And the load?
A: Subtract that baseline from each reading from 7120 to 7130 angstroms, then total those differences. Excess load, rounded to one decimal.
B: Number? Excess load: 1.7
